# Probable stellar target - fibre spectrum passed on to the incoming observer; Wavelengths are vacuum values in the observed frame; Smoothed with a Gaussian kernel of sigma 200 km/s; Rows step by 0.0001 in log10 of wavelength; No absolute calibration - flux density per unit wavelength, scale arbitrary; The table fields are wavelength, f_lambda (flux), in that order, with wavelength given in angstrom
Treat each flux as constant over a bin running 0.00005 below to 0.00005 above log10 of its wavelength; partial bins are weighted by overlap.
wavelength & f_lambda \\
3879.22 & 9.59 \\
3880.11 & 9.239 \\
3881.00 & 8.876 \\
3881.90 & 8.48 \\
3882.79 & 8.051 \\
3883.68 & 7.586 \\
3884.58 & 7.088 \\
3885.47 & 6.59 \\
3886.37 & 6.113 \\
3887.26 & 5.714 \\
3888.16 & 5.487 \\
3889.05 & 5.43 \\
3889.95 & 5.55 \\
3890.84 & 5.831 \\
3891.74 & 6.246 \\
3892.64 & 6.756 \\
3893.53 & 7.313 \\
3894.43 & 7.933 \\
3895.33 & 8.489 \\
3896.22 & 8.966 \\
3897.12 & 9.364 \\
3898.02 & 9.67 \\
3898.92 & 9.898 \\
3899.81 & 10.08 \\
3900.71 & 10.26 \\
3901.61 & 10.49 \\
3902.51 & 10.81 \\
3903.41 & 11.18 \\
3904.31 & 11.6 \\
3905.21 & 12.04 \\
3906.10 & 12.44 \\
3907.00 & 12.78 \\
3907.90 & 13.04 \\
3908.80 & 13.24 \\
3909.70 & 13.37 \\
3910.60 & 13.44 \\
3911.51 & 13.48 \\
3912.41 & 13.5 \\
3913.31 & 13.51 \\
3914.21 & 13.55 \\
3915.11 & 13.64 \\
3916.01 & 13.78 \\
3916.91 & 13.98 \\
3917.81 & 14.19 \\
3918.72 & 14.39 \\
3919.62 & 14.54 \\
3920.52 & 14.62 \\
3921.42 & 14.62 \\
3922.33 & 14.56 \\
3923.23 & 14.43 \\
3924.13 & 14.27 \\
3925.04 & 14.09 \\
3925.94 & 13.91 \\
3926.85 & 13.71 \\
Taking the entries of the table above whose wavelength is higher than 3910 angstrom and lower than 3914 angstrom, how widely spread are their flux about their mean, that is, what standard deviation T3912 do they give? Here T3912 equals 0.03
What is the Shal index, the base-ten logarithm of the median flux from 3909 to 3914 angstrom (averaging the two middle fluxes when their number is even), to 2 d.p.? 1.13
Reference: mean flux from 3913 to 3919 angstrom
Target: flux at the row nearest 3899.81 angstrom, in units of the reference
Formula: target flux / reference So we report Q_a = 0.73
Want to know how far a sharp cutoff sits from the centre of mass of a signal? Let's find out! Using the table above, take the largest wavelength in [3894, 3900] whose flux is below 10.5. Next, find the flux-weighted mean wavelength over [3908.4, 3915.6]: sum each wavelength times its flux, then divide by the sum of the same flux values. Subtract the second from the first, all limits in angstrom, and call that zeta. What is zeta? -12.2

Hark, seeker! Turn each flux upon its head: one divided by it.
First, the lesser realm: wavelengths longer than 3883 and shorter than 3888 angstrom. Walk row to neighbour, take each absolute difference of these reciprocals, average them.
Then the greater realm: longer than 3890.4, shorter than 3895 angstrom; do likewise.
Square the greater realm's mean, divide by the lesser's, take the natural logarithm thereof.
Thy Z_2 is -4.4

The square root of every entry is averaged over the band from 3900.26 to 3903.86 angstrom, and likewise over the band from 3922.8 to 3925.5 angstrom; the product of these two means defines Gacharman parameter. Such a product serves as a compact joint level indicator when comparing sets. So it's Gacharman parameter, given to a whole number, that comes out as 12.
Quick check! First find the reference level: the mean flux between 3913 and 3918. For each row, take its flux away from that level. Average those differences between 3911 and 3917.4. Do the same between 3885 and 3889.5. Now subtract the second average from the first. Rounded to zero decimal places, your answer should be -8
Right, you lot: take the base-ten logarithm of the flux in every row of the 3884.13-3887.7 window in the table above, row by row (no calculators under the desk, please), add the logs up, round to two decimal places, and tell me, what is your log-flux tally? 3.21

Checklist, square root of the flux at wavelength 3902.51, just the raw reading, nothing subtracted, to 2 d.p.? 3.29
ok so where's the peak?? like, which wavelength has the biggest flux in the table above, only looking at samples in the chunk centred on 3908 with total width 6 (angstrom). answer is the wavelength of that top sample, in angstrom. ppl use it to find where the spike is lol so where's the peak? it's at 3910.60 angstrom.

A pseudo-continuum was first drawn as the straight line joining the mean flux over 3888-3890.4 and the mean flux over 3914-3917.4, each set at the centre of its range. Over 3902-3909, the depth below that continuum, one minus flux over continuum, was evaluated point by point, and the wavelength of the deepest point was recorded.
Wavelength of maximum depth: 3902.51 angstrom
